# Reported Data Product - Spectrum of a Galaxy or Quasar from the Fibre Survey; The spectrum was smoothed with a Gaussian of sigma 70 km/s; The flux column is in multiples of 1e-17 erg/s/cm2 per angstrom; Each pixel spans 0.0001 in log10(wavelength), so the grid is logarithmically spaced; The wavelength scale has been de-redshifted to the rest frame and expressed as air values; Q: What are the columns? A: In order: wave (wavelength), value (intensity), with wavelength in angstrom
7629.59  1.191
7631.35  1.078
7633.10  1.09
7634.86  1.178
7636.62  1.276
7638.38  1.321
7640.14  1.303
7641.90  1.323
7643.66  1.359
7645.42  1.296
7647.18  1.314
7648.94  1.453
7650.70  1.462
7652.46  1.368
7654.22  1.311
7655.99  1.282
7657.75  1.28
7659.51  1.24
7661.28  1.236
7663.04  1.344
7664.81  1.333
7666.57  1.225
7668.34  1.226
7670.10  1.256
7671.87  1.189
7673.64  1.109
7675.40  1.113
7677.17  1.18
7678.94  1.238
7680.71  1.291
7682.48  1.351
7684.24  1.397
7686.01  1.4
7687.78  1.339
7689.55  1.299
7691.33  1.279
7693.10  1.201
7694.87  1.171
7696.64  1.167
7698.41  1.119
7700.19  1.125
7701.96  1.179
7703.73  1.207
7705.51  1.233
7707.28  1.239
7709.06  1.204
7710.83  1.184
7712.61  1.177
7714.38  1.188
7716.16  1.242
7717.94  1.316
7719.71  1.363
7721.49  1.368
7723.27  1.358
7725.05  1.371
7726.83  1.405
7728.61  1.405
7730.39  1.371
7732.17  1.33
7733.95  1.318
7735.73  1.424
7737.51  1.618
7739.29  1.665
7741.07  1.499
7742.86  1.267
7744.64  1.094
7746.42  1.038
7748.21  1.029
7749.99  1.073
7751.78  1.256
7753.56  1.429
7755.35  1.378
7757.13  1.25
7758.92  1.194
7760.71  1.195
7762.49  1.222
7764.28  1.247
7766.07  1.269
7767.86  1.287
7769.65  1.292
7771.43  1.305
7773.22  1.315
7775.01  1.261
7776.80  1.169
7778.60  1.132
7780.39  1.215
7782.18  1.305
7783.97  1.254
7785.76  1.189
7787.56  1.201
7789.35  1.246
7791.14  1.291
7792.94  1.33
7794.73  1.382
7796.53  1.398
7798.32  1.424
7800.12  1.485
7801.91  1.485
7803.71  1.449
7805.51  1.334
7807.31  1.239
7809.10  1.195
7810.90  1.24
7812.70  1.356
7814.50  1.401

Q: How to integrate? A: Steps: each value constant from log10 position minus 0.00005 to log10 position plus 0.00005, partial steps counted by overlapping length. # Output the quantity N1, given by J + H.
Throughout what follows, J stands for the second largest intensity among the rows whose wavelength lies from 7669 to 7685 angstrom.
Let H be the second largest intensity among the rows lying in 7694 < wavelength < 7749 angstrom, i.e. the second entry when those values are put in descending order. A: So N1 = 2.97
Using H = 1.618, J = 1.351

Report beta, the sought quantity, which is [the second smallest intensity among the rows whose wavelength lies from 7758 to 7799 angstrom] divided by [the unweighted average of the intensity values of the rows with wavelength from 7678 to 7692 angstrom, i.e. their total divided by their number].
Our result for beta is 0.883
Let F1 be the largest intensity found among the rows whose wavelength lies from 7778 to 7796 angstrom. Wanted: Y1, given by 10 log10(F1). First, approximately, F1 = 1.382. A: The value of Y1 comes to 1.41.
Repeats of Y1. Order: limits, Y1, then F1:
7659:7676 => 1.28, 1.344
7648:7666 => 1.65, 1.462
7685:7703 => 1.46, 1.4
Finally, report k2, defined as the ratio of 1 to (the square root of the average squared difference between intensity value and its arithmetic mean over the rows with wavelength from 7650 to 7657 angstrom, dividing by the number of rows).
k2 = 14.6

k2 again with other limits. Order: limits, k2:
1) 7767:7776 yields 54.5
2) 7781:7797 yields 14.4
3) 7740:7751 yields 5.9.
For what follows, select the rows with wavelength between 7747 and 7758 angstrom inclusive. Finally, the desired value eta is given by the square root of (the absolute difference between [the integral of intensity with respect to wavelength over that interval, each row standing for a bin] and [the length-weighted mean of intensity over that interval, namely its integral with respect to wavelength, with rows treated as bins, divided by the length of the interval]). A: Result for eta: 3.5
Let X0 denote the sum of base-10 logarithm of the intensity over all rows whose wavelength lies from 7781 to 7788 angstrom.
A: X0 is 0.37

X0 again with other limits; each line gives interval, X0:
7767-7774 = 0.46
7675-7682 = 0.32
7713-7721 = 0.42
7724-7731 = 0.57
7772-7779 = 0.34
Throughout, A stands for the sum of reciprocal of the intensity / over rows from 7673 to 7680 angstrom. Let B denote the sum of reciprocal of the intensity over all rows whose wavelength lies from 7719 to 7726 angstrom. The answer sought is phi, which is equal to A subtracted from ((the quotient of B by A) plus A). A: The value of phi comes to 0.85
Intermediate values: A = 3.46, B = 2.93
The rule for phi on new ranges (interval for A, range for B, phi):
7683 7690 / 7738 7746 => 1.01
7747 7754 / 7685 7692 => 0.89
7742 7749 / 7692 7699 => 0.94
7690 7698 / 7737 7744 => 0.80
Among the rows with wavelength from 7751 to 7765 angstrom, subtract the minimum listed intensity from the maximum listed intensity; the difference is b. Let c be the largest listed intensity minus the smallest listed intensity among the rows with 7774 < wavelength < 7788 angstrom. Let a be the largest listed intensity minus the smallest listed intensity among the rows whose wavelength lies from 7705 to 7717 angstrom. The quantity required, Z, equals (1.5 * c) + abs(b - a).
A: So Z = 0.43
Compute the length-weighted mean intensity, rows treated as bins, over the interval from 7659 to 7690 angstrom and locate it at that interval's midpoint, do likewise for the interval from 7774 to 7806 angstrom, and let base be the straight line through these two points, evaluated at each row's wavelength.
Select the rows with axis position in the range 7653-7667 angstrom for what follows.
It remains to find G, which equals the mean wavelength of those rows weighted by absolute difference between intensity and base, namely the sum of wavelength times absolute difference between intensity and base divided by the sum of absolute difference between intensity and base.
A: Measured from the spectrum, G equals 7661.2 angstrom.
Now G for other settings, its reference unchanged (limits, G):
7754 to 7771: 7760.4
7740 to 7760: 7748.6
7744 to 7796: 7763.2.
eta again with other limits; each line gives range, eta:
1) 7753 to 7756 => 1.7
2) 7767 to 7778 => 3.6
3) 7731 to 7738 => 2.9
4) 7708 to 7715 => 2.7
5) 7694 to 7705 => 3.4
